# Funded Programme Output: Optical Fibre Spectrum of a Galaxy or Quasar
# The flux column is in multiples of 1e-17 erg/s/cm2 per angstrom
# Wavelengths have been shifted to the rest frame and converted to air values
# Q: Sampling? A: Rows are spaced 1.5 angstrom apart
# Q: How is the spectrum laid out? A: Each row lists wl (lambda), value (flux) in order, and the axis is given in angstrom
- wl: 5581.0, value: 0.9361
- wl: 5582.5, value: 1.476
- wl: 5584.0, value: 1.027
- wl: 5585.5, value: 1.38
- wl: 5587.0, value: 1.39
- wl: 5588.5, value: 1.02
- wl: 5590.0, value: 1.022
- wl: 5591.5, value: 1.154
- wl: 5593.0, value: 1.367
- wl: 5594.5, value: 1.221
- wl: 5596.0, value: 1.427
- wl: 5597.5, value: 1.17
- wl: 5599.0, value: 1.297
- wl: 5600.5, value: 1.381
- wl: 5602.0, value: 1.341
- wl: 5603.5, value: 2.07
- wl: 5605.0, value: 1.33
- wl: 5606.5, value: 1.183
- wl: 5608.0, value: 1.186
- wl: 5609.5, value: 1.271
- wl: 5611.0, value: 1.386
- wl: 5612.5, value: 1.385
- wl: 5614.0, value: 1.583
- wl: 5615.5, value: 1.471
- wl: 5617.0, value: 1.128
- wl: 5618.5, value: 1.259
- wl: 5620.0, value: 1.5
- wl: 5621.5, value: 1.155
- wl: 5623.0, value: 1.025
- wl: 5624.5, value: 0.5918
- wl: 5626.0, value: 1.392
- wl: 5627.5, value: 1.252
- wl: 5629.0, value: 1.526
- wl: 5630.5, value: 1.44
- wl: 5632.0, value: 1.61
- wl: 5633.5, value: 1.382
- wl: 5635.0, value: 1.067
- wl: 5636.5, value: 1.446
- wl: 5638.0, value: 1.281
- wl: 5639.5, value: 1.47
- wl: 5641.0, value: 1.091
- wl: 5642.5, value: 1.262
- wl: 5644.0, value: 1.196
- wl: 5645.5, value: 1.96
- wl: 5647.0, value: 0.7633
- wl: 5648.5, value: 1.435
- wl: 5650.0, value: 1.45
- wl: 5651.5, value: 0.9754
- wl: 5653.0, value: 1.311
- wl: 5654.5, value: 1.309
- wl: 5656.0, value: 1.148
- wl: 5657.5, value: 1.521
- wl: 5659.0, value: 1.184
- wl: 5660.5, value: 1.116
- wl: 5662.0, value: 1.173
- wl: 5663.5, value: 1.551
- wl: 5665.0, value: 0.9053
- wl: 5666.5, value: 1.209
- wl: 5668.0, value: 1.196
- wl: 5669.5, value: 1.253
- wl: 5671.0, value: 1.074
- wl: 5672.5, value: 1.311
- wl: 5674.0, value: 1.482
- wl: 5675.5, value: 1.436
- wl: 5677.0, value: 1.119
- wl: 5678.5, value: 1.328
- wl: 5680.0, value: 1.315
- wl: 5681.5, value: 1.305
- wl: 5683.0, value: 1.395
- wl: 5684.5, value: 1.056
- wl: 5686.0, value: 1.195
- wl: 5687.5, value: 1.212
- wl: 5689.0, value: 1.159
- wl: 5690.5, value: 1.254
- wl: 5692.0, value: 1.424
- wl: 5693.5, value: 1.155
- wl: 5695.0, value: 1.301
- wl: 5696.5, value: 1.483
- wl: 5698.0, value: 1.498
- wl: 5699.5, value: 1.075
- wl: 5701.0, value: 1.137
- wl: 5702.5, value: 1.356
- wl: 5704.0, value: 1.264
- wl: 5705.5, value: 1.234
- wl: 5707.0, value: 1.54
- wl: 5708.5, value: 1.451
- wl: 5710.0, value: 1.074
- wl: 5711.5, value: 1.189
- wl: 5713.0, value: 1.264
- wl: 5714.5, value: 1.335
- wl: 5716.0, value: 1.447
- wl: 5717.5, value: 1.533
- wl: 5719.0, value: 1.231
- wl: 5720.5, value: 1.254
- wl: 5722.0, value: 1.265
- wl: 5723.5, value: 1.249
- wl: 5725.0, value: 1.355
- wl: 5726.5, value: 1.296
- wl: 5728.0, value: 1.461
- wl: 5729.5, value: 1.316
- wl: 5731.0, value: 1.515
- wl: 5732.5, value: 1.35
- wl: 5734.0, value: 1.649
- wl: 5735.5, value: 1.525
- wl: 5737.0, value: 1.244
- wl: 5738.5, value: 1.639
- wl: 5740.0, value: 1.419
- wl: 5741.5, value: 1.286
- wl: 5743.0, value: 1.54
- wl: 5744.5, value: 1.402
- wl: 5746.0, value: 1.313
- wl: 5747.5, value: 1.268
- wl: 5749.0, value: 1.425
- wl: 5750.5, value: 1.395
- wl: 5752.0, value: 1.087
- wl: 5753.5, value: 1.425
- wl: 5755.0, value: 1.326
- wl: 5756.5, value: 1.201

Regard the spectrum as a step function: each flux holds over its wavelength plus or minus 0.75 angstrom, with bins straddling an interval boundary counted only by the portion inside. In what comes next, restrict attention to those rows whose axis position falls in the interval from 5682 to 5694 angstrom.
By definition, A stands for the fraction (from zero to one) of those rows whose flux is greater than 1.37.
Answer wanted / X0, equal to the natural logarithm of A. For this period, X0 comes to -1.4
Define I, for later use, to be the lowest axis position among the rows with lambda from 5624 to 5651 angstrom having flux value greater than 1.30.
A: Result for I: 5626.0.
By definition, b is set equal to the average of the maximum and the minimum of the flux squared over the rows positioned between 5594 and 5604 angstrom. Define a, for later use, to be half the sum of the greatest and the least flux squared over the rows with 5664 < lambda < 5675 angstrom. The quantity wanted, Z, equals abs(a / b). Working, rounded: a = 1.5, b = 2.8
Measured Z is 0.5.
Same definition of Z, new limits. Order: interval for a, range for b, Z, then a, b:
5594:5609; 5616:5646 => 1.3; 2.8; 2.1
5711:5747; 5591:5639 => 0.9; 2.1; 2.3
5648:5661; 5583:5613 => 0.6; 1.6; 2.7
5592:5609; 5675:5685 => 1.8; 2.8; 1.6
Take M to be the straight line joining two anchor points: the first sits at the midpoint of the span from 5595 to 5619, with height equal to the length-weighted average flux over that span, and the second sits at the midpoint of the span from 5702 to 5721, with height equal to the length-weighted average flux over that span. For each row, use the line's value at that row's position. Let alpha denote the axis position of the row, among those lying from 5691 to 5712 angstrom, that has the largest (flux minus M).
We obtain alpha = 5707.0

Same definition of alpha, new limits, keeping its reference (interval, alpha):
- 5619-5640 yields 5632.0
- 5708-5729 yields 5717.5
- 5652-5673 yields 5663.5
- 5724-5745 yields 5734.0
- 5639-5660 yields 5645.5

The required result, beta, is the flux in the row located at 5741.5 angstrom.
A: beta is 1.286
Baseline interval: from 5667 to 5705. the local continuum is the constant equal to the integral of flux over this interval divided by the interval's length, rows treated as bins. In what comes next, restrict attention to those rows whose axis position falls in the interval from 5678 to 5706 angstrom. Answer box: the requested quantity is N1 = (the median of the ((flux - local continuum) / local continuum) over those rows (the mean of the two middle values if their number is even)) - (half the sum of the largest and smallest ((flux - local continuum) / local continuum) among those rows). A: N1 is -0.010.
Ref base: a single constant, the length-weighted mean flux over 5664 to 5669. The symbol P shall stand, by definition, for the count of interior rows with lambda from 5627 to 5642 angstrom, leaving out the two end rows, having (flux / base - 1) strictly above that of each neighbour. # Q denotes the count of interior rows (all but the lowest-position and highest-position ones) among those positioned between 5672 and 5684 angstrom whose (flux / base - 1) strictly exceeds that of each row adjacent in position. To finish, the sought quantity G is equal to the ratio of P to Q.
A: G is 2.00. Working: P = 4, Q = 2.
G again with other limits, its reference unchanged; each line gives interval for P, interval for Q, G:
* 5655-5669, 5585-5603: 0.75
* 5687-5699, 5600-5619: 0.33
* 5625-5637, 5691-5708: 1.00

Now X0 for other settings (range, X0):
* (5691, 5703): -1.0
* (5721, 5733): -1.4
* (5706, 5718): -0.7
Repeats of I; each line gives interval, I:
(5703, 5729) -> 5707.0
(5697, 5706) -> 5698.0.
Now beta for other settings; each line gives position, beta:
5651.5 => 0.9754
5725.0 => 1.355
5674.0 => 1.482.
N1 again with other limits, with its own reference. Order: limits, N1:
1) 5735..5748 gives -0.031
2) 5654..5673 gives -0.025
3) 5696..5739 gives -0.021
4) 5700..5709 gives -0.022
